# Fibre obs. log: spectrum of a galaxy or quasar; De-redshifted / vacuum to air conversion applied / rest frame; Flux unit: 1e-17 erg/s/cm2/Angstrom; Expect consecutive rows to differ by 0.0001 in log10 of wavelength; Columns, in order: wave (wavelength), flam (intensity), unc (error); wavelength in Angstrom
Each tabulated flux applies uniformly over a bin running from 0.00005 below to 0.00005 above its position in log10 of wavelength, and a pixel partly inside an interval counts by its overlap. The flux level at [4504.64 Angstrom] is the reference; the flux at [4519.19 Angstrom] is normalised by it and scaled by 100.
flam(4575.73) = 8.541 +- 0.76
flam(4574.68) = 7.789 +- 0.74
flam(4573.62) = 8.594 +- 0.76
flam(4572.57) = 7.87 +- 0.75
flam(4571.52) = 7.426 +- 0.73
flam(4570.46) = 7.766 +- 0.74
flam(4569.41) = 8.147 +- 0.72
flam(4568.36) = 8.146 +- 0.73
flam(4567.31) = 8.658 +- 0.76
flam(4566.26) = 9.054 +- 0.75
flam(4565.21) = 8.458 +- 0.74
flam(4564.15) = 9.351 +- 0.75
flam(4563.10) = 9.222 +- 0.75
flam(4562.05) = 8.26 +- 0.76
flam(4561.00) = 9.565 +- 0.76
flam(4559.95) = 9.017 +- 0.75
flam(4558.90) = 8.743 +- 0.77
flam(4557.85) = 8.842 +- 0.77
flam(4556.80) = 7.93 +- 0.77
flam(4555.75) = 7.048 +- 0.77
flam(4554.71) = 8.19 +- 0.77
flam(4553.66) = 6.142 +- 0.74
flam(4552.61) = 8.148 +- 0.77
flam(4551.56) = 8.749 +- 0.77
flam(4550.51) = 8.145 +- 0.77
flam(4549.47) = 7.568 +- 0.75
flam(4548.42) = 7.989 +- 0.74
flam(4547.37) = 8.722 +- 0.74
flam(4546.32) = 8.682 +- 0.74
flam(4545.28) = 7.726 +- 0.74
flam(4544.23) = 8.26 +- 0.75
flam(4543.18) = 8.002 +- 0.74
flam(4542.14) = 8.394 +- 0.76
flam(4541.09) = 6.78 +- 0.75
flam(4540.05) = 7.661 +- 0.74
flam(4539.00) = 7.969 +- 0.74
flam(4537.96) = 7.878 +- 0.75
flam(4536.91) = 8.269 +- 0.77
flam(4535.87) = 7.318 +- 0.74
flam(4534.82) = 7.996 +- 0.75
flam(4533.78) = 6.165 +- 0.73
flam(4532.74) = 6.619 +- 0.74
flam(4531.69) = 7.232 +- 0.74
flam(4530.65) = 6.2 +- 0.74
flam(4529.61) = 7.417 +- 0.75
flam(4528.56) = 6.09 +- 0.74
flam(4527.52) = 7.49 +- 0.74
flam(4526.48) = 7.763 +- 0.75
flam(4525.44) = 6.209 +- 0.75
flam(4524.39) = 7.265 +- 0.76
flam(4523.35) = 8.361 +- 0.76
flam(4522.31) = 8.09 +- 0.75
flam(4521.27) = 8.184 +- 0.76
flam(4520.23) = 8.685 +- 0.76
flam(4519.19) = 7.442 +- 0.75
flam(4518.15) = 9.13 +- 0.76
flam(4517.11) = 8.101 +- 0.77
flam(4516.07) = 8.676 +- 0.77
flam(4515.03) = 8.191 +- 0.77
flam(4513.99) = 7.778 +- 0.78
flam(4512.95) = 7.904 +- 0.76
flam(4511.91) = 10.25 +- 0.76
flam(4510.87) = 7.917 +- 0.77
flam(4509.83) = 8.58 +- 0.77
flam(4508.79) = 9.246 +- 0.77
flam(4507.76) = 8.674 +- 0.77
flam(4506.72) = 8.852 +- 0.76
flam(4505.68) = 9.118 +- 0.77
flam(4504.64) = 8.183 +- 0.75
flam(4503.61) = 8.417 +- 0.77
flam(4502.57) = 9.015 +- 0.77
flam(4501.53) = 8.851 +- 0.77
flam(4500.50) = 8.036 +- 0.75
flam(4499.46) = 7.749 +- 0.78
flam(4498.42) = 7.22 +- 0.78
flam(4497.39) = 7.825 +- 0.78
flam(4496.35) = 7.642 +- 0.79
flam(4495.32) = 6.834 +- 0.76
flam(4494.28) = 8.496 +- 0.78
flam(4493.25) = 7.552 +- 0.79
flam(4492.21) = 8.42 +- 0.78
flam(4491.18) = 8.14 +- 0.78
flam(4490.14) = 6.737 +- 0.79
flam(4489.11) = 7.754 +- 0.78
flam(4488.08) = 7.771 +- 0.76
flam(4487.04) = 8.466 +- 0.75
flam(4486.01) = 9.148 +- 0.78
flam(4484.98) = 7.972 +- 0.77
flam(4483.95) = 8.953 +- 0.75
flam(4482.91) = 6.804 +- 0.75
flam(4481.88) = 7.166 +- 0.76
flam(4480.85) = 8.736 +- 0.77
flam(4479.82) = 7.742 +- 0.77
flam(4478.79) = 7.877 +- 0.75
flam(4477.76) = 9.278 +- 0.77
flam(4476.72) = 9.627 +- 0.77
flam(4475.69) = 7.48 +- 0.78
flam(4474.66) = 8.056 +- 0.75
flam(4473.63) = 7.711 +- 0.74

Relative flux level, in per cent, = 91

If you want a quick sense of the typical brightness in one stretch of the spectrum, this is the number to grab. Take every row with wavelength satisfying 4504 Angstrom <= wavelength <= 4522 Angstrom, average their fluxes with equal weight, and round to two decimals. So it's 8.52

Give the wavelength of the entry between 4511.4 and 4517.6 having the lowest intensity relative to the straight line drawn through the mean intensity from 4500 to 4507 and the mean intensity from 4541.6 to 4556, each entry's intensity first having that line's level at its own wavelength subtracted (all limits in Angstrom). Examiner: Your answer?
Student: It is 4513.99 Angstrom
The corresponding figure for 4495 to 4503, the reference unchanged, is 4495.32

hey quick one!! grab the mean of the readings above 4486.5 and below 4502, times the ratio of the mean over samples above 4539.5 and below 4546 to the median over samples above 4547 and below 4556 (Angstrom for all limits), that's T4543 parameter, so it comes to 7.5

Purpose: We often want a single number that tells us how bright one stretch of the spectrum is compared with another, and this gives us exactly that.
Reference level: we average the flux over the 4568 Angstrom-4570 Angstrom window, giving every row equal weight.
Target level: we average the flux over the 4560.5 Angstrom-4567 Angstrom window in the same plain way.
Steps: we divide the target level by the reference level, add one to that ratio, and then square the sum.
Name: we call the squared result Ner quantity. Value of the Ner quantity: 4.4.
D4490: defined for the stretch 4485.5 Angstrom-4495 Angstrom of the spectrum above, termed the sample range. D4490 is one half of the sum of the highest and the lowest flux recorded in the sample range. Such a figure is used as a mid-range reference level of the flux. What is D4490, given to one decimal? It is 7.9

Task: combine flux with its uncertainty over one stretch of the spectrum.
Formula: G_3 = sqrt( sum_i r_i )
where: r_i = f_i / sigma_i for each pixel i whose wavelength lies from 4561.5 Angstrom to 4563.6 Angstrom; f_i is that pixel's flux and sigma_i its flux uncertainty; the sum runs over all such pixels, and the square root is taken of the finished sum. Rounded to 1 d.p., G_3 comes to 4.8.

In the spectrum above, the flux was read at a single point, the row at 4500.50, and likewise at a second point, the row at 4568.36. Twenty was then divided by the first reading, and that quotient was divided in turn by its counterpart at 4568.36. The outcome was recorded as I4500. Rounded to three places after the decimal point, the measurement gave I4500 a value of 0.306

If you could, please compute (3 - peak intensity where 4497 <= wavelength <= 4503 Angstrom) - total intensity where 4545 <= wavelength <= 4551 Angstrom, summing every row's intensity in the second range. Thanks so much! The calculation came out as -54.8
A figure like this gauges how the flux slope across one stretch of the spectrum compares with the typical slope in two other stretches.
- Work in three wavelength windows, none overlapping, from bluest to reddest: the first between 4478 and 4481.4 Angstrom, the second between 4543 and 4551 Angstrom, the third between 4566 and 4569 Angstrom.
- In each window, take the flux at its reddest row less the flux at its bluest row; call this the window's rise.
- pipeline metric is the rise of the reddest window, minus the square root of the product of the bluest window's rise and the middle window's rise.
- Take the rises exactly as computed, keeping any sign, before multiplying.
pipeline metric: -1.3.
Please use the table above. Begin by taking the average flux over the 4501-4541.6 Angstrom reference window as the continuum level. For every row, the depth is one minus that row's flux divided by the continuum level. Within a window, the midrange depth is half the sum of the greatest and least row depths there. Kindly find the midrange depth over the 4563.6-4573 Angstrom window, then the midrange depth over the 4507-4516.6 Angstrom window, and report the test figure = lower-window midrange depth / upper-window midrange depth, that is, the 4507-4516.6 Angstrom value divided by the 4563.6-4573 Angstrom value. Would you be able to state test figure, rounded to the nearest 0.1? 2.4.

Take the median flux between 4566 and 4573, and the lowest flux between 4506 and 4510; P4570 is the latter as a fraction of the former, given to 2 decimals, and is 1.05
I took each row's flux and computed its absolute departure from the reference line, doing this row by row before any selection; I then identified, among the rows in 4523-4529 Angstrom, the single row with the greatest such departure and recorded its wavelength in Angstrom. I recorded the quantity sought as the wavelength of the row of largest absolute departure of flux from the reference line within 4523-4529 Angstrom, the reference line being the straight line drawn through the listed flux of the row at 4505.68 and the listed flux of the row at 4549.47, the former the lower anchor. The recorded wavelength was 4528.56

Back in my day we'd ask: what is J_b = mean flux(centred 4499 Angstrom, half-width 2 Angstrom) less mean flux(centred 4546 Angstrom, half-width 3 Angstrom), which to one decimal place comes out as -0.5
